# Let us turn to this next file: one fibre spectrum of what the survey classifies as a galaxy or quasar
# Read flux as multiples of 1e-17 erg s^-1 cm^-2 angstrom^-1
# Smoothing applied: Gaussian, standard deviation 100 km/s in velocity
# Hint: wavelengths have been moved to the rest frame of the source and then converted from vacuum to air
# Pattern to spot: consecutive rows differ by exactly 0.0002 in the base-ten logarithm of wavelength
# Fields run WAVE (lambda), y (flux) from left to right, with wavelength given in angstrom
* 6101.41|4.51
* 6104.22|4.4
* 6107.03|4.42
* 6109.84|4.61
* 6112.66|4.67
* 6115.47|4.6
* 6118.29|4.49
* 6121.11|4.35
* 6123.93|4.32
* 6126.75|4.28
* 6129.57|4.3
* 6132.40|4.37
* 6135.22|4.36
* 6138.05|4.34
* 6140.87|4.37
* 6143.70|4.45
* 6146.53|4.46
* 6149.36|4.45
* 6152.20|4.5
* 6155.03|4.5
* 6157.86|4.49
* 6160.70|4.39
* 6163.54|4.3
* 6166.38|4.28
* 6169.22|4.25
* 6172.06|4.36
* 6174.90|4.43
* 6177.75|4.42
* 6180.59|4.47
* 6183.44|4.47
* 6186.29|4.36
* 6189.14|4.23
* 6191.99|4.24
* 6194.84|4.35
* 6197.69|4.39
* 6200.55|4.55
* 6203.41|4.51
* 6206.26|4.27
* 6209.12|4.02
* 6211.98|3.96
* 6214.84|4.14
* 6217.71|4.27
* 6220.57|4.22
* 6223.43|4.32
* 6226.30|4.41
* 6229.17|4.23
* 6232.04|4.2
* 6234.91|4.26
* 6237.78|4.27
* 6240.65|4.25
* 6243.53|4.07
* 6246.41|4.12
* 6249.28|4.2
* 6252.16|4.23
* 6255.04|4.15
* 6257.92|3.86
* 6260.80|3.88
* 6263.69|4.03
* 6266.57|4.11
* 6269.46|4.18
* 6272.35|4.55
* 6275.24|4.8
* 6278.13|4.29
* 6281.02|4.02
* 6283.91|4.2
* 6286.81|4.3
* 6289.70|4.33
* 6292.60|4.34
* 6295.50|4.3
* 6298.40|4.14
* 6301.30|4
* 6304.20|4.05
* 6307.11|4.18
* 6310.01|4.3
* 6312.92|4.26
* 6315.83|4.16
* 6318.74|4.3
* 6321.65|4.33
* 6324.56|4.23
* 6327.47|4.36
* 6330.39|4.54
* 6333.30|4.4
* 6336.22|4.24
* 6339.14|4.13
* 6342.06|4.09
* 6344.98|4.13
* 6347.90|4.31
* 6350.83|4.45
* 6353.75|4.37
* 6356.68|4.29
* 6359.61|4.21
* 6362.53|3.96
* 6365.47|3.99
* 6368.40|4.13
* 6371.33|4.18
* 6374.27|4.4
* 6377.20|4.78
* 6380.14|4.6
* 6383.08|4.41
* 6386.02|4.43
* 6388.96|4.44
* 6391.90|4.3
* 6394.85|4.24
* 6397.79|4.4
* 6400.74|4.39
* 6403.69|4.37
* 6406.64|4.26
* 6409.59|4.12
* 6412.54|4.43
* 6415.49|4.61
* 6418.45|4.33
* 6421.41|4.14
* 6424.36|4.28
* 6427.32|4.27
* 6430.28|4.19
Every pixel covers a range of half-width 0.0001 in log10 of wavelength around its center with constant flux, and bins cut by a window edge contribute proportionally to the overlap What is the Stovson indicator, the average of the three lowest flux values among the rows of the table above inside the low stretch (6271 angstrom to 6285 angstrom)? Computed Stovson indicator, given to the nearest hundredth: 4.17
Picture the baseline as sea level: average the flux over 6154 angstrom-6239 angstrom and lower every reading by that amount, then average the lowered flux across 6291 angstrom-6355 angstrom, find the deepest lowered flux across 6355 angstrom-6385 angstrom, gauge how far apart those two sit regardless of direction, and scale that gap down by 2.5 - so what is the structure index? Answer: 0.118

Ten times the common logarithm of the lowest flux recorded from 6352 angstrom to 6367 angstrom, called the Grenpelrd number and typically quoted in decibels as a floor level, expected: 6.0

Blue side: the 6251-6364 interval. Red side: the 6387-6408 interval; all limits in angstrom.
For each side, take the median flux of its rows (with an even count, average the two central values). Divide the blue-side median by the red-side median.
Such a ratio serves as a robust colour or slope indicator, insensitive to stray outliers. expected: 0.97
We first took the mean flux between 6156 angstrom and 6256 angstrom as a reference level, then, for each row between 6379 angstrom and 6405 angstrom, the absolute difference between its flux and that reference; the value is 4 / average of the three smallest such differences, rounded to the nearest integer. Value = 85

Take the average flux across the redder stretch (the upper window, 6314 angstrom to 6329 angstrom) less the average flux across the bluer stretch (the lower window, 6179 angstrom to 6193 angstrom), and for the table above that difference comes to -0.08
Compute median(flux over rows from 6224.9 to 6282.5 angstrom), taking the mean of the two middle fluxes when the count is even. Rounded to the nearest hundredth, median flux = 4.20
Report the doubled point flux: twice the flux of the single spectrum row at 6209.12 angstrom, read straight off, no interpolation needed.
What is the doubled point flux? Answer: 8.0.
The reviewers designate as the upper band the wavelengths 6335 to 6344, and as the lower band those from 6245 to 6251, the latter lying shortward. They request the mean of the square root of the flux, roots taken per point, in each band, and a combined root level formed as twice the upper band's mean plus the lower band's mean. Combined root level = 6.12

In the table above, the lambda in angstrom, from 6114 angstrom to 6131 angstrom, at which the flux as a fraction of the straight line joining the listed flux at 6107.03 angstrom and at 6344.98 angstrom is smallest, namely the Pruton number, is 6126.75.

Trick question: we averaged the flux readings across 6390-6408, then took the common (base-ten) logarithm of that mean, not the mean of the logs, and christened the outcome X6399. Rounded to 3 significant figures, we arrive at 0.636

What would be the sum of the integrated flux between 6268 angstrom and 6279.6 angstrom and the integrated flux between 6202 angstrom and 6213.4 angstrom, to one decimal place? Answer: 99.4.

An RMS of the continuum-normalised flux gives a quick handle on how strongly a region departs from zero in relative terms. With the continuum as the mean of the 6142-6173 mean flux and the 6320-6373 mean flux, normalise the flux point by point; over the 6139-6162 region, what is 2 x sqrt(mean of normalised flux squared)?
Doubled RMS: 2.06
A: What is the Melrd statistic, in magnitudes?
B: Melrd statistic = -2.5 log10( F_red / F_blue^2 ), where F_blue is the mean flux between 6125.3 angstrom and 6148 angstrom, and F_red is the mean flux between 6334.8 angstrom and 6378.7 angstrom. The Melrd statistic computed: 1.631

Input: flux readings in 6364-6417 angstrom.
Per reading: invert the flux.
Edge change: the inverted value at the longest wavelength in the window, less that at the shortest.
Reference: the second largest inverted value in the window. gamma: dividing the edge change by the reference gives -0.139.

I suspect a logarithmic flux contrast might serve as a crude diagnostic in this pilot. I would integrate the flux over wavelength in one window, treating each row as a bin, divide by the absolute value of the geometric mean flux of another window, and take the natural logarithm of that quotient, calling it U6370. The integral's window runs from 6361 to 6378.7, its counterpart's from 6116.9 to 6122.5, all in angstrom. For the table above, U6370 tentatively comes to 2.83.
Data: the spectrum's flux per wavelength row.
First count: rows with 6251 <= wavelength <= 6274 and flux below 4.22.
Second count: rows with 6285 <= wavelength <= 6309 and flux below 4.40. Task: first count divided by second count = 0.75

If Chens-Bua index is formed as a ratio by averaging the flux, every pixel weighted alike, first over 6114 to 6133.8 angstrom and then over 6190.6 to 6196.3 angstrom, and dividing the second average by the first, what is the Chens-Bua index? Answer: 0.98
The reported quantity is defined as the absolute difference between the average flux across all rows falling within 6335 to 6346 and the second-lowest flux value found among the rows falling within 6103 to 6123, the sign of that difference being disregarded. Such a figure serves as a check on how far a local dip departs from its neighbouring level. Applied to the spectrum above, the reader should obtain 0.25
